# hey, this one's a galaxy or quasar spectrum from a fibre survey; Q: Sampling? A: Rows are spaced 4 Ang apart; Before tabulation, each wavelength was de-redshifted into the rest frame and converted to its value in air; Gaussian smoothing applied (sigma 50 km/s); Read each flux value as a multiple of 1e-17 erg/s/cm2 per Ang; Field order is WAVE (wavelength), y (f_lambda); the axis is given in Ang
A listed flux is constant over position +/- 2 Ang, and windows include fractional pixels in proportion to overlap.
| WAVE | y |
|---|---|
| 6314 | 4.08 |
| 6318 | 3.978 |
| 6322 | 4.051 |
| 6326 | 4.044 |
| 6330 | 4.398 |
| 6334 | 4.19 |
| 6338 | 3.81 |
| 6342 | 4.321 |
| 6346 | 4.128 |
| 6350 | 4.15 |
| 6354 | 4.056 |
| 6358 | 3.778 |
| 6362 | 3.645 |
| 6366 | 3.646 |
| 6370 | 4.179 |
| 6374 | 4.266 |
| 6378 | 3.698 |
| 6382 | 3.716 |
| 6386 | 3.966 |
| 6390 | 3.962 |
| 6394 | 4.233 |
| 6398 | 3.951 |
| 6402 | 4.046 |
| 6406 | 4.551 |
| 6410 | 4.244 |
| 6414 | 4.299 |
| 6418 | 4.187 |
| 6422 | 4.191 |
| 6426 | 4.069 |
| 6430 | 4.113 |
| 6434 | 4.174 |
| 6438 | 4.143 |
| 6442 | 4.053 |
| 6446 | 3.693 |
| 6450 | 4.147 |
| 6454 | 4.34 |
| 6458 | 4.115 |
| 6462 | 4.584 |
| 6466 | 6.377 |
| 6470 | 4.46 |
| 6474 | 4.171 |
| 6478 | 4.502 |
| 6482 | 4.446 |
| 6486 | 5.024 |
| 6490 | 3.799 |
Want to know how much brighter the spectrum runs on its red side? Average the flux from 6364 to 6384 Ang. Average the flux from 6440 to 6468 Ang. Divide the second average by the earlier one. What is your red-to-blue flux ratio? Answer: 1.15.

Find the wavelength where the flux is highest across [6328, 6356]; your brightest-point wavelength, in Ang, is 6330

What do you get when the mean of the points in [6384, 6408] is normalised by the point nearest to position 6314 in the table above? 1.01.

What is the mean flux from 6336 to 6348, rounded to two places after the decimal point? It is 4.09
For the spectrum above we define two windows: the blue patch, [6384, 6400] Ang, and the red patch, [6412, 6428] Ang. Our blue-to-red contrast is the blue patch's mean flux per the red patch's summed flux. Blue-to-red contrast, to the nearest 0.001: 0.241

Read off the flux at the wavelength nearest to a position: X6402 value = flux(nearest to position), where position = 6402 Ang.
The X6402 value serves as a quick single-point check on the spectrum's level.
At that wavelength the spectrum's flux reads 4.046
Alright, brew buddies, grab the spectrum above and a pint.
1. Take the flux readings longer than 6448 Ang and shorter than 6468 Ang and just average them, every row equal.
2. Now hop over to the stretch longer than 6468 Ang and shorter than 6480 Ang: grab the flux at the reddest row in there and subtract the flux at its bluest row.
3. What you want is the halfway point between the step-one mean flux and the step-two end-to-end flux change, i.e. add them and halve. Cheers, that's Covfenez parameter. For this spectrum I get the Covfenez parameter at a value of 2.38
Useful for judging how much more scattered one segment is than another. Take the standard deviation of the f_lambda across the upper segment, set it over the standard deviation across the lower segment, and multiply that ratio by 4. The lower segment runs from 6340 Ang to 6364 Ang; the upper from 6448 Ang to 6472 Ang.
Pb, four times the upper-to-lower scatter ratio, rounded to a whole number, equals 14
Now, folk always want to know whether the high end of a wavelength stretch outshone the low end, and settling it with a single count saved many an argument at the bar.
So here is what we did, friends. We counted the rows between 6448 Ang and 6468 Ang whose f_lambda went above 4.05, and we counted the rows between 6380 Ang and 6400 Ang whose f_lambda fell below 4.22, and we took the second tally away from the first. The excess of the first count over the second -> 1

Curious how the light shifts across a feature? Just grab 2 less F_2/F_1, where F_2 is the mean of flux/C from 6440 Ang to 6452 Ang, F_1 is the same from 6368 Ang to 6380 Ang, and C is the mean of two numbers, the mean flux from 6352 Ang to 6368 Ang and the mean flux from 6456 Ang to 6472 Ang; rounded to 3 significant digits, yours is 1.02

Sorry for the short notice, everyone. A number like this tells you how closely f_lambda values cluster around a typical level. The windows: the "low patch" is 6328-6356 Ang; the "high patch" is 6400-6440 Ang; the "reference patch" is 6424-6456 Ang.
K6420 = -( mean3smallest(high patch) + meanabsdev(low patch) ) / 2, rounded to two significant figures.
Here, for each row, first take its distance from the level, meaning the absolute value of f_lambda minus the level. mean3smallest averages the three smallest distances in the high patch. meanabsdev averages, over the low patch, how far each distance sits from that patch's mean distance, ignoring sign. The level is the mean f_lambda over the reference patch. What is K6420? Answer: -0.068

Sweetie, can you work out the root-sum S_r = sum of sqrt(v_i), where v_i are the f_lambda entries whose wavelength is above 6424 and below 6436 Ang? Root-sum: 6.09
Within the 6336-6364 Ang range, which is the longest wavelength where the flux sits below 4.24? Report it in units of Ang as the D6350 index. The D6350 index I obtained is 6362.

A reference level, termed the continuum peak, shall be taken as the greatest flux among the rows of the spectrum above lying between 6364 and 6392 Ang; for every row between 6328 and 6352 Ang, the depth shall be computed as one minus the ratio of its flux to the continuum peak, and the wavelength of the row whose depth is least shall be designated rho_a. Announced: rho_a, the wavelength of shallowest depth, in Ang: 6330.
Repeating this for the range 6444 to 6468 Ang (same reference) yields 6466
